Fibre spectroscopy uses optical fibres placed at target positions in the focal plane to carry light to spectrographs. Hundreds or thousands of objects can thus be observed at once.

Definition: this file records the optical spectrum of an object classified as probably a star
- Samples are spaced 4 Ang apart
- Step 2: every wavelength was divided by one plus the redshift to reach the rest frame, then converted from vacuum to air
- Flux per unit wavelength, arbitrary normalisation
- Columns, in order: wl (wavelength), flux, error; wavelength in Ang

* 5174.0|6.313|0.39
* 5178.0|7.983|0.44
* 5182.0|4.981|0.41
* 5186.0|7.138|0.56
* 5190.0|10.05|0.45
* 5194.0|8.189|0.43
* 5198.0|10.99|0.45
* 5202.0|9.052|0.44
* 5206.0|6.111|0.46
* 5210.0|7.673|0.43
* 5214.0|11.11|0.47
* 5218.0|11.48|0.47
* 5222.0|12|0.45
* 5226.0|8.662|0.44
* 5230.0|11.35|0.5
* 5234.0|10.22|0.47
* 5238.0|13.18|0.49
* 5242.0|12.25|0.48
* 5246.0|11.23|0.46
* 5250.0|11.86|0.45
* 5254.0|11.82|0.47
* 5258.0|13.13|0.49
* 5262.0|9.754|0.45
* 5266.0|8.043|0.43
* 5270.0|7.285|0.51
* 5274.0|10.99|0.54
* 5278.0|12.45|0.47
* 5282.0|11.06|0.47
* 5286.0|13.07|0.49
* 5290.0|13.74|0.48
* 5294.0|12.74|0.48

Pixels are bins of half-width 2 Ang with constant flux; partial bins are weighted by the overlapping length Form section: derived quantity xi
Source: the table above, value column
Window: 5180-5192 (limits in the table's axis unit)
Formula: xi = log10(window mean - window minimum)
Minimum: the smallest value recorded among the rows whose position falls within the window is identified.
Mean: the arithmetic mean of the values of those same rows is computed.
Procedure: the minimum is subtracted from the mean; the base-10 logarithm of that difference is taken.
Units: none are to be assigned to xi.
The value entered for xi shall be 0.38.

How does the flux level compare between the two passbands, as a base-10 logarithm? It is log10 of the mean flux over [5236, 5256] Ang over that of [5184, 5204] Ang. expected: 0.12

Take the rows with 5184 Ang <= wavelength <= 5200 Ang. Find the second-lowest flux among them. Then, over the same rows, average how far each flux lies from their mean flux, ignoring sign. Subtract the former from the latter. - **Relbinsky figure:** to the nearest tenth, -6.8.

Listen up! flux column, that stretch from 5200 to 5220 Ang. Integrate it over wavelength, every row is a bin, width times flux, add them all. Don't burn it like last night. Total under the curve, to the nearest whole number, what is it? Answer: 182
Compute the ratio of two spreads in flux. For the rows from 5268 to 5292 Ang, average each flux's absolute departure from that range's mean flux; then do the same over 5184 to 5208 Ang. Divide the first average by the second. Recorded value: 1.1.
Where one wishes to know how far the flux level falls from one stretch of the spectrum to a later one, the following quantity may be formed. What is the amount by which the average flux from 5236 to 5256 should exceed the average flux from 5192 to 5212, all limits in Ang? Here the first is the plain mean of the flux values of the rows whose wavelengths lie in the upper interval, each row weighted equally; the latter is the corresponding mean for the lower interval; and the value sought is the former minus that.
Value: 3.7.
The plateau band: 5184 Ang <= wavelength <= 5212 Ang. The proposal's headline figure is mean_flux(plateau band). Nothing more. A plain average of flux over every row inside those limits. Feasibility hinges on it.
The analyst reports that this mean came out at 8.5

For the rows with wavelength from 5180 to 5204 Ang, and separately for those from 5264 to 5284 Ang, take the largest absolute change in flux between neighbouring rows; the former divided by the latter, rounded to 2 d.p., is 0.79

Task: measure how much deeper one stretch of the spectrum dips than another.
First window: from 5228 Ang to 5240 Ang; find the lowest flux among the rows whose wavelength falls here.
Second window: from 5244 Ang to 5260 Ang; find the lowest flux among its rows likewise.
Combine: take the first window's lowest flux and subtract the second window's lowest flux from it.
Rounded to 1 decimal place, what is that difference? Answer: -1.0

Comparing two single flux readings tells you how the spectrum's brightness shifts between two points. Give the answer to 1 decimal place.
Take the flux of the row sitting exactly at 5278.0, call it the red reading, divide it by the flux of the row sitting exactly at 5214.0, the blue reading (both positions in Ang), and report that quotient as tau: 1.1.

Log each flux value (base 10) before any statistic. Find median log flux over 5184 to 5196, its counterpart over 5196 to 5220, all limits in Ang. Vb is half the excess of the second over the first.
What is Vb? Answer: 0.04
